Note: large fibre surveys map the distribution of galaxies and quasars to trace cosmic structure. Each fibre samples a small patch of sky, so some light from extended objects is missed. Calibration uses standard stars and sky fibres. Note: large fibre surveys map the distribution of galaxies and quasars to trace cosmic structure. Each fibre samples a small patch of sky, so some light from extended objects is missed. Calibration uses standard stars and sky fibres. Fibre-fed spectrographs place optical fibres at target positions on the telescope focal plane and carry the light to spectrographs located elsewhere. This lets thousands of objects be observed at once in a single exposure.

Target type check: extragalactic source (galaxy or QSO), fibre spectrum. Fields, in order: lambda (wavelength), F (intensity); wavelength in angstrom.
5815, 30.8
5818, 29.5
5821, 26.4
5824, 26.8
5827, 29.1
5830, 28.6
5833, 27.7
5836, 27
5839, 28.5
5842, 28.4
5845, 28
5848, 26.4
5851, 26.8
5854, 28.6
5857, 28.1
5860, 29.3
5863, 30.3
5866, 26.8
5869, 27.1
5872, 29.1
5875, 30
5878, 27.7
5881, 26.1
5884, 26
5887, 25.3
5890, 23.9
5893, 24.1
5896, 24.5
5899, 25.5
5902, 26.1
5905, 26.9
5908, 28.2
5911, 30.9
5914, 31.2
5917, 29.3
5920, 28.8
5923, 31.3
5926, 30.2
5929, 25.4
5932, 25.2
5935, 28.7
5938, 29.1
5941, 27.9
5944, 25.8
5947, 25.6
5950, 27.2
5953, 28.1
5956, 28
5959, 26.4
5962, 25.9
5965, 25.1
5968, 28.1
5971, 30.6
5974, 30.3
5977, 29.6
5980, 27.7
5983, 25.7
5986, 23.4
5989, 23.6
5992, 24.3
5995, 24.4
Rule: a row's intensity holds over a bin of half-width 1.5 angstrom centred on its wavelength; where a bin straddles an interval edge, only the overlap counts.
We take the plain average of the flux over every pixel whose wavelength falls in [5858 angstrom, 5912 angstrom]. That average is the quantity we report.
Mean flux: 27.1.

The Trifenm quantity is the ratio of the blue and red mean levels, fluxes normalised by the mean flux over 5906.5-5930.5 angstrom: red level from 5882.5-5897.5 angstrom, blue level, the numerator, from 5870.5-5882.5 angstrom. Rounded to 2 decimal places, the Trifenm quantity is 1.14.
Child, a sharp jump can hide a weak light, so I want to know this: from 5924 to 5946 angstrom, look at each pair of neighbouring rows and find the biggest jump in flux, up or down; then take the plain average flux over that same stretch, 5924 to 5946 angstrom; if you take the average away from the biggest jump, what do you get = -22.7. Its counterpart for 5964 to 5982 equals -25.6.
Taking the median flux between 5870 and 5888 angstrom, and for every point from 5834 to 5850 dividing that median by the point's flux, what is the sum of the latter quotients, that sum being 4.87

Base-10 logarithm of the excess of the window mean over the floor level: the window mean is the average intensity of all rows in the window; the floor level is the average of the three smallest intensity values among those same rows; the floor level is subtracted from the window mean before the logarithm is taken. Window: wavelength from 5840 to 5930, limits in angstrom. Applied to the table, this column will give 0.55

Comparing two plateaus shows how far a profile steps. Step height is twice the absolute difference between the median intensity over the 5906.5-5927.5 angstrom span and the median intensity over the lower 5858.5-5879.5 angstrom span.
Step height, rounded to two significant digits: 2.2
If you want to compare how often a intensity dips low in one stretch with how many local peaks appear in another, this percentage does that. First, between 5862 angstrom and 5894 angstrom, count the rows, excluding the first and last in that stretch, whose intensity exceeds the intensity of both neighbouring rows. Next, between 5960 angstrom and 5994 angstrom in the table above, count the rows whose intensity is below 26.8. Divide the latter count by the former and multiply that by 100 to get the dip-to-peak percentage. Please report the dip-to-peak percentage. 600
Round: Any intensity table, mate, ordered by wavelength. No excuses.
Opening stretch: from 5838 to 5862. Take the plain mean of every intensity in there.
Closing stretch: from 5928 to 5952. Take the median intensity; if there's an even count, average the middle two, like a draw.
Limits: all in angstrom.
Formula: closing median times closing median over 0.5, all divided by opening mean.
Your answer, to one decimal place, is 50.1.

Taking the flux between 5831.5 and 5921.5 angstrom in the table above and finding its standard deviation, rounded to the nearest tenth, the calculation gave 1.9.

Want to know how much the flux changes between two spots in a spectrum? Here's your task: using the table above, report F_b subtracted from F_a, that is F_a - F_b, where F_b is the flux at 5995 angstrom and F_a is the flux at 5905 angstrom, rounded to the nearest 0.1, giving 2.5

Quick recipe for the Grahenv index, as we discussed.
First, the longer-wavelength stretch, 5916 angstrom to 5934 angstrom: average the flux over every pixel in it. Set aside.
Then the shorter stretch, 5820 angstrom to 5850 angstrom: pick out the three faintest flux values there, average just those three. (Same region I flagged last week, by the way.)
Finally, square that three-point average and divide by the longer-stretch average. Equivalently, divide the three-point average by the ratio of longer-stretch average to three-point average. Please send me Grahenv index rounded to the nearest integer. 25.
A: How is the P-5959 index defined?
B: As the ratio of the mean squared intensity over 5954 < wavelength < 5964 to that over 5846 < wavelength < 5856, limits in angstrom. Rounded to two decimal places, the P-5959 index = 0.96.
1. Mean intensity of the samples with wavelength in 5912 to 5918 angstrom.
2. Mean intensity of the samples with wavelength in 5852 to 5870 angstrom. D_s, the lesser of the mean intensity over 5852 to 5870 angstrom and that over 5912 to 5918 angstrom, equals 28.4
